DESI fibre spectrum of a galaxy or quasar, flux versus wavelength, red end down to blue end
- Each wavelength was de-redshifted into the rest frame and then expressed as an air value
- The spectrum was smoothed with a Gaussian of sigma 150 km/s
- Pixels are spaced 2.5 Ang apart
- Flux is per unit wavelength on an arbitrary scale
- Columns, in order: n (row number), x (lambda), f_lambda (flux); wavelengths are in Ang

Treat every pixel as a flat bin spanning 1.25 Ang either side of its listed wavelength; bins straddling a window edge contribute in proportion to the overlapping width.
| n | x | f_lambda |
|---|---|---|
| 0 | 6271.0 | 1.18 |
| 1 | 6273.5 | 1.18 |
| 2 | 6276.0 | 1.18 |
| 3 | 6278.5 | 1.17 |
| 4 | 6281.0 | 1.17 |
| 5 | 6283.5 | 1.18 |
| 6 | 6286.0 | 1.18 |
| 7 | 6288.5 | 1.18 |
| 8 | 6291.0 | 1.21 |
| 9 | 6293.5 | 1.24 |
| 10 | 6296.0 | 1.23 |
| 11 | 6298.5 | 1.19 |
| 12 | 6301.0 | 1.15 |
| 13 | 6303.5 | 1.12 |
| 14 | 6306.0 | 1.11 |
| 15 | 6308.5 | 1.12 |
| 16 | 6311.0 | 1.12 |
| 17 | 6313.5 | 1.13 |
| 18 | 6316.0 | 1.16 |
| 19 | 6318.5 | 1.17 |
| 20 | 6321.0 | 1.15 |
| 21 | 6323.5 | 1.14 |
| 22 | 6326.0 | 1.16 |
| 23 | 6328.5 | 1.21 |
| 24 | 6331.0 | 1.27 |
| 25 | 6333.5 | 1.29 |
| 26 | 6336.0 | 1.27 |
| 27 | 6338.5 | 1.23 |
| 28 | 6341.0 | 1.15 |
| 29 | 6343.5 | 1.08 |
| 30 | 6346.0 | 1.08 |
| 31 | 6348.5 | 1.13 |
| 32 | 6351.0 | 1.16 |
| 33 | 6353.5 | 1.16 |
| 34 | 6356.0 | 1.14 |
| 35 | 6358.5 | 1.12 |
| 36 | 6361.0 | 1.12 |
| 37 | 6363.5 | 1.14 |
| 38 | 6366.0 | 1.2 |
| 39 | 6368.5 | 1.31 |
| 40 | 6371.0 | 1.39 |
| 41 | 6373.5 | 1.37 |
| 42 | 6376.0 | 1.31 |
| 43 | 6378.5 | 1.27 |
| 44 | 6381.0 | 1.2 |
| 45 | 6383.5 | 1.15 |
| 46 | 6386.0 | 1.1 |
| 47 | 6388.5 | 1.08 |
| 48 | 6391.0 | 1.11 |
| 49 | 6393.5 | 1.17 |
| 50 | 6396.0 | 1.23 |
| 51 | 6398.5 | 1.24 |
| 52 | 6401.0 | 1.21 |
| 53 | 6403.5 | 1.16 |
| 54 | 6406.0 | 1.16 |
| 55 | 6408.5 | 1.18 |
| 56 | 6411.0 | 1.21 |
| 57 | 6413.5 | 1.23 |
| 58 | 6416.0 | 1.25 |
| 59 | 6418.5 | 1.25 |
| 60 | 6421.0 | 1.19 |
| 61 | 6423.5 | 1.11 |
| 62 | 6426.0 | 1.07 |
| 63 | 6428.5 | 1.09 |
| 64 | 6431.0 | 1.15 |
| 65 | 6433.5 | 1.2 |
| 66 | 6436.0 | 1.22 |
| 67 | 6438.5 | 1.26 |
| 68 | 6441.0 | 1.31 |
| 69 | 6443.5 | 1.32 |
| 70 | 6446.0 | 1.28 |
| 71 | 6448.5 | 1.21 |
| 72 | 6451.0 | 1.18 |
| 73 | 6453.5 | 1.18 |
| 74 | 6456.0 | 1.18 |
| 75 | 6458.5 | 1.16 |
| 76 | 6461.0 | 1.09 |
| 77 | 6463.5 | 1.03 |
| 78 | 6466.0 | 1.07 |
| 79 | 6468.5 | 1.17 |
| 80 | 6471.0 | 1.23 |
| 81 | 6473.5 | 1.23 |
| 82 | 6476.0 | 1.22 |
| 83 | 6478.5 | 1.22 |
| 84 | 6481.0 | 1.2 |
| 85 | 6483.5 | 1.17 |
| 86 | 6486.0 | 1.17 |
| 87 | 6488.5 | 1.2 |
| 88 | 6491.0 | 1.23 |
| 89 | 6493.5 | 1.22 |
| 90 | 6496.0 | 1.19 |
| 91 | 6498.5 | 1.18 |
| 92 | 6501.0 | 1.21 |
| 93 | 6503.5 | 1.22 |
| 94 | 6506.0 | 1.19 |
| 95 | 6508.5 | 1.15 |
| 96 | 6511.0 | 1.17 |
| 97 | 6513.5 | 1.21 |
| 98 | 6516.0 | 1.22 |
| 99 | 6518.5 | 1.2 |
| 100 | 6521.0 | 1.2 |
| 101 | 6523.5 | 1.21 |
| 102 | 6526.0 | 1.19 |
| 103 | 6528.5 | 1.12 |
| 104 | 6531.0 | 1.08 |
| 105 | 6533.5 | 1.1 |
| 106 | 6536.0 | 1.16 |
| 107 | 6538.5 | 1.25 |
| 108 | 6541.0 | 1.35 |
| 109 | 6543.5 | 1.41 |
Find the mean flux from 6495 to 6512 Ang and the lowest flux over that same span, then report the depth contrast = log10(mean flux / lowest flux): 0.014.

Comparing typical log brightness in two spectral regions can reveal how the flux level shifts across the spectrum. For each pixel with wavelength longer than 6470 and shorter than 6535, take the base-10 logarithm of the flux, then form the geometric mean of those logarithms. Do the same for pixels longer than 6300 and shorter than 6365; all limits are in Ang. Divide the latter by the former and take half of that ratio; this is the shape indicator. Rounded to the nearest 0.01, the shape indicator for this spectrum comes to 0.41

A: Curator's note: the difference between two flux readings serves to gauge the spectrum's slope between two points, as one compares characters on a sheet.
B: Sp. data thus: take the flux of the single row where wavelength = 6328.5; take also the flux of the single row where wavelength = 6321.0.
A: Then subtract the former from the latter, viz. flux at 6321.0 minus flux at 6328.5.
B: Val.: -0.060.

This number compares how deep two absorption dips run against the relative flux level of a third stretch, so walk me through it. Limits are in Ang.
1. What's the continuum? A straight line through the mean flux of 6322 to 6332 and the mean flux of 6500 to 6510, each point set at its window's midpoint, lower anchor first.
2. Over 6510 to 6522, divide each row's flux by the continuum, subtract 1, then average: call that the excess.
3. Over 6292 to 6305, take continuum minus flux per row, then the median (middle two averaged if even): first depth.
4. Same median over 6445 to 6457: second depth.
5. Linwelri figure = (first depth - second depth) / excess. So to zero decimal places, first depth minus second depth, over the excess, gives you -1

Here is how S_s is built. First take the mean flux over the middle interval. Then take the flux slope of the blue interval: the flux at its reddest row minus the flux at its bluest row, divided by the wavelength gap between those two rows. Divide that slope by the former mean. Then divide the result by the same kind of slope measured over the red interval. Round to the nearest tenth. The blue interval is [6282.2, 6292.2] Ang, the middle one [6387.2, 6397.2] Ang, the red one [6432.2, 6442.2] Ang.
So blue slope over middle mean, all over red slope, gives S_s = 0.2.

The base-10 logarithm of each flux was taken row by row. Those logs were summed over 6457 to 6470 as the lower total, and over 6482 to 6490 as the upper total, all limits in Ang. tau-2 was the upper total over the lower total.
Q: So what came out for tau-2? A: 1.0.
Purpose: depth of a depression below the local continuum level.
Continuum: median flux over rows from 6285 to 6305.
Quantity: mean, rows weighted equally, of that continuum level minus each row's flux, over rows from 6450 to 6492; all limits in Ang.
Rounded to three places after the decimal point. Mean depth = 0.013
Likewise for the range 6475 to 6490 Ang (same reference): -0.012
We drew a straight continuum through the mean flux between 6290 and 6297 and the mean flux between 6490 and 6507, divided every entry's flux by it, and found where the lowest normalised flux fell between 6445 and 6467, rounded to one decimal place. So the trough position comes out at 6463.5 Ang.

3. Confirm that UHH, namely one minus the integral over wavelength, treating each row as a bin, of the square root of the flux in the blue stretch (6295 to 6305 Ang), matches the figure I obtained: -9.8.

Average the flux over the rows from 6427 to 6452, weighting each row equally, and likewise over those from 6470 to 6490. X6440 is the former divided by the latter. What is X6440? 1.01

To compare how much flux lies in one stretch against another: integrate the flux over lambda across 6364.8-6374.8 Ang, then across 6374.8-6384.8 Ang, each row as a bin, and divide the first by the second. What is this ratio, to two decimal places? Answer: 1.07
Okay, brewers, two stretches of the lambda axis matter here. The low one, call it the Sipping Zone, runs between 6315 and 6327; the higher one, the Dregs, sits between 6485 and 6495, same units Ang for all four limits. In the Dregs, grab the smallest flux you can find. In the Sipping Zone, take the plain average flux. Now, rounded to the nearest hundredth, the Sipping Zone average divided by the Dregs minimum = 0.99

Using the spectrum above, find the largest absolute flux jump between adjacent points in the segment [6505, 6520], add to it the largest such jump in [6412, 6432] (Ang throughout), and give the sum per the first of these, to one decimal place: 3.0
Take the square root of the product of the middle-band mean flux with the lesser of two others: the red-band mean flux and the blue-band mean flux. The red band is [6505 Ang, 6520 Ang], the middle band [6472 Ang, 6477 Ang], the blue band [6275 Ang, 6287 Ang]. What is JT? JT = 1.20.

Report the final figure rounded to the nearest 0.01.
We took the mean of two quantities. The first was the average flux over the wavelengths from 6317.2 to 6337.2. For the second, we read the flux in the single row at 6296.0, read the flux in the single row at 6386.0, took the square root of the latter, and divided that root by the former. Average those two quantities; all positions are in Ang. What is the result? 1.03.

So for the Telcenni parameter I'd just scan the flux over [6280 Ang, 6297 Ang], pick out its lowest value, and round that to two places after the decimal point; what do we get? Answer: 1.17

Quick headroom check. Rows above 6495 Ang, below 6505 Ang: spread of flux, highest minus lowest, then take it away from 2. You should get 1.96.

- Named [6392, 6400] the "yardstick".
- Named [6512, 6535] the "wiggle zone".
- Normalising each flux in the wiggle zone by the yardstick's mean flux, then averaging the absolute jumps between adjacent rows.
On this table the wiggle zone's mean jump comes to 0.020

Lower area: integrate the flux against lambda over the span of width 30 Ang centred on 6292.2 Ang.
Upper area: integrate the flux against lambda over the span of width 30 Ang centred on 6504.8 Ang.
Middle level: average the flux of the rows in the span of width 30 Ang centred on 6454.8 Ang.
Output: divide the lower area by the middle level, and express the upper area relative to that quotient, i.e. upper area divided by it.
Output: 1.20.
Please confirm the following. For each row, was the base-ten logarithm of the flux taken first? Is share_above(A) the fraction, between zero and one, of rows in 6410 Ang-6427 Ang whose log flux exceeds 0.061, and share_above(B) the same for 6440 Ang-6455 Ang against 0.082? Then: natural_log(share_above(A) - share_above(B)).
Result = -3.0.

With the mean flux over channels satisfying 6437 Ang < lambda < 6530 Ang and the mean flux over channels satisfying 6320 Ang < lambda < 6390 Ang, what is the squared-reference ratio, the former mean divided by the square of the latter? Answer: 0.840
